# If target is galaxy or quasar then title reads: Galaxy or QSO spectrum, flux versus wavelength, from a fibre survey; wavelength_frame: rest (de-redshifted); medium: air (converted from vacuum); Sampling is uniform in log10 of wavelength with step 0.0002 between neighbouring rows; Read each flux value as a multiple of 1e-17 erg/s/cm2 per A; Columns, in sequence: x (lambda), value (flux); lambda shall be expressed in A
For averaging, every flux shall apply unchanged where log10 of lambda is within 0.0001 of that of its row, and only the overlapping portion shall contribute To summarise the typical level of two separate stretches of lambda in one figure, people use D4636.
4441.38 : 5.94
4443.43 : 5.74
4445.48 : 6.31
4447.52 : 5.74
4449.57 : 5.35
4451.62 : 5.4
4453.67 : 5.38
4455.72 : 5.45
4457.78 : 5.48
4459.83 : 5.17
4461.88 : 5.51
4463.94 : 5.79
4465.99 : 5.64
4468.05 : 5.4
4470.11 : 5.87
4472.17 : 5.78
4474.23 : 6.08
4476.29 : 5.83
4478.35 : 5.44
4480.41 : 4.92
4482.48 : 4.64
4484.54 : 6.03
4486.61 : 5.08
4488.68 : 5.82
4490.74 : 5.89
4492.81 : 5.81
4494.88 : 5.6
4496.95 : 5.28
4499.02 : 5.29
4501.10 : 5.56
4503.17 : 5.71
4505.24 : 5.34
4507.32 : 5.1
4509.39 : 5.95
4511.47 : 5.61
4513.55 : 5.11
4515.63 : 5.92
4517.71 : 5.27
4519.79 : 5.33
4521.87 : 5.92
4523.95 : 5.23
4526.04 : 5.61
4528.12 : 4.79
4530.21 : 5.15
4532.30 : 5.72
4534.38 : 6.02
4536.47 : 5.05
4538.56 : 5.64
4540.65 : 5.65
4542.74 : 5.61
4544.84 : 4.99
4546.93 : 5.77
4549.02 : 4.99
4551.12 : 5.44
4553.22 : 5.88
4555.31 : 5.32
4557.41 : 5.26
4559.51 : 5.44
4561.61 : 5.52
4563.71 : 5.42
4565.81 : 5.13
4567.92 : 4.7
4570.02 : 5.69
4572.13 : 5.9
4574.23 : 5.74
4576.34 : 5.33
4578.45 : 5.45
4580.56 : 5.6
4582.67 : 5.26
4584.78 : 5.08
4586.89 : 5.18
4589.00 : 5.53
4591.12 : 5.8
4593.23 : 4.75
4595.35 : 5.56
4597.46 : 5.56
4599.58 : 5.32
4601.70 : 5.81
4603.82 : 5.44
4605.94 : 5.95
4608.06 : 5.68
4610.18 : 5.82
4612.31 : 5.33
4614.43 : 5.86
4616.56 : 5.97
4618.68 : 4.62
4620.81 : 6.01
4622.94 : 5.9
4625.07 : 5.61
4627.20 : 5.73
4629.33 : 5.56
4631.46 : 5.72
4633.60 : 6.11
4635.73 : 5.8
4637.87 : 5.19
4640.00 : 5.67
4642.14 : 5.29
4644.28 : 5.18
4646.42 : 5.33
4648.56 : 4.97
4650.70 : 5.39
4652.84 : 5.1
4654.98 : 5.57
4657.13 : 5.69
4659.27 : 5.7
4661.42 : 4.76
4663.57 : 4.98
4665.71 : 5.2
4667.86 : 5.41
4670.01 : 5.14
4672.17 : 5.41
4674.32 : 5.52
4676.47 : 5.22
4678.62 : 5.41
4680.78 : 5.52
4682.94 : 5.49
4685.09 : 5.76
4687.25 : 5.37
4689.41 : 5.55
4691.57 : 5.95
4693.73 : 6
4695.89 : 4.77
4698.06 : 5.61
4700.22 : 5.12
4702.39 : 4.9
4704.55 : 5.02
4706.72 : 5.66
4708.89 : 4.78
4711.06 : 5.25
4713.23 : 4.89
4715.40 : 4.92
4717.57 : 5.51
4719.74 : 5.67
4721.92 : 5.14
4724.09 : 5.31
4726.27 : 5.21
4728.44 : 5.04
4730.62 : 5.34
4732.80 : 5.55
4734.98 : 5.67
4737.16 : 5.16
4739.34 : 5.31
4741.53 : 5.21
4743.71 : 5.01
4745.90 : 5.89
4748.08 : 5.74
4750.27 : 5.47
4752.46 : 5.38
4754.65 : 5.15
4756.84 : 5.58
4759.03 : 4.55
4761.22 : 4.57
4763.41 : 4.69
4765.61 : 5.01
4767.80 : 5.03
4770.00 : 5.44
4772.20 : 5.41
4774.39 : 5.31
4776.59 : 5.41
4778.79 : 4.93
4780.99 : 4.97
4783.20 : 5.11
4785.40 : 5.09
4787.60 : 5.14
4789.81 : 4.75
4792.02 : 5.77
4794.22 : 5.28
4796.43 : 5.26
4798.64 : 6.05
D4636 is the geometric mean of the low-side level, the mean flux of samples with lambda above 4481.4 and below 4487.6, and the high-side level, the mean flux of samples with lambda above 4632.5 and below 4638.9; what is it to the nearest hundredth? 5.47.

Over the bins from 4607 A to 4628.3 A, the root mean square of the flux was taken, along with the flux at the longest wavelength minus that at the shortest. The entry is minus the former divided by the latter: -113.3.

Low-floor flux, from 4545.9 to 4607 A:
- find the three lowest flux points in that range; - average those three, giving 4.81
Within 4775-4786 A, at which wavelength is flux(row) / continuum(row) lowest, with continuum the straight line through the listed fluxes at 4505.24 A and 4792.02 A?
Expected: 4778.79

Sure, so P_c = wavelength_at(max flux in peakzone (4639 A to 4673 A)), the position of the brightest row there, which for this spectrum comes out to 4659.27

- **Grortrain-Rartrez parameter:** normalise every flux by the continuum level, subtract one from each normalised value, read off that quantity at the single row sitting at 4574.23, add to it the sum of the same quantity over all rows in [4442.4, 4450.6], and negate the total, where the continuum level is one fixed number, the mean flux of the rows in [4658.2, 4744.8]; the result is -0.44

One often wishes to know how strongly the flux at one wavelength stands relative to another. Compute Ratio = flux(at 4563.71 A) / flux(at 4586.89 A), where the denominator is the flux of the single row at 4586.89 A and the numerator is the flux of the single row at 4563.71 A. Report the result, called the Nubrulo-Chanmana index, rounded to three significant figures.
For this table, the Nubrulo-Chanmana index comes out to 1.05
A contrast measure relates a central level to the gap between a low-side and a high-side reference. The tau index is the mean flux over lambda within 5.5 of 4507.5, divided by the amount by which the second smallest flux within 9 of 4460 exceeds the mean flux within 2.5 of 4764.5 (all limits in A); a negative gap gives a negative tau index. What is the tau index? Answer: 10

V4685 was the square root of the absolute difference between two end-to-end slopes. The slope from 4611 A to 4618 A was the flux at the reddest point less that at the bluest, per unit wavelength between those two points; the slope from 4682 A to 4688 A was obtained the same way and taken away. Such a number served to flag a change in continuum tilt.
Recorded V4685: 0.42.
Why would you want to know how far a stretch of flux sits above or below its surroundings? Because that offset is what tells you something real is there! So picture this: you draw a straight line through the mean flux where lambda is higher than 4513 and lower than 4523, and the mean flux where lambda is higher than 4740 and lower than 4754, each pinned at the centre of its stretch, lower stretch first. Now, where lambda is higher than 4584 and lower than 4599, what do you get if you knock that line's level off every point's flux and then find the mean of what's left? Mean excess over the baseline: -0.14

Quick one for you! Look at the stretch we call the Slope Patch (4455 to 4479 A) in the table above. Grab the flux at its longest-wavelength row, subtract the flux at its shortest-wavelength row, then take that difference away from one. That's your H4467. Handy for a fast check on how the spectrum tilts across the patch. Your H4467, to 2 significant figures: 1.0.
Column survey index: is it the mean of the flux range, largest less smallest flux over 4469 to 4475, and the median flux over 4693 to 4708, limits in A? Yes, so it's 2.71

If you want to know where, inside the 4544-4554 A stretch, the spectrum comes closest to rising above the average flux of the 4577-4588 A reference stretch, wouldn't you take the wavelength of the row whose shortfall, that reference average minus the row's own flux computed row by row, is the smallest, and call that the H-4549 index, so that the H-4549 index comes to 4553.22 A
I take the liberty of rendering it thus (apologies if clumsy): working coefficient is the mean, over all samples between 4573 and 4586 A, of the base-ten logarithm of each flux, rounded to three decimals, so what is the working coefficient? 0.733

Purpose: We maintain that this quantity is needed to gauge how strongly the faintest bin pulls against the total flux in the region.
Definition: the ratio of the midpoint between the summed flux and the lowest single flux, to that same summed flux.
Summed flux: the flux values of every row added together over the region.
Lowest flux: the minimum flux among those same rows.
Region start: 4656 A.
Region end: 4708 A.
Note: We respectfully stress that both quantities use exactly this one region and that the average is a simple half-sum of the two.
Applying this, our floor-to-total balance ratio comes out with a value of 0.518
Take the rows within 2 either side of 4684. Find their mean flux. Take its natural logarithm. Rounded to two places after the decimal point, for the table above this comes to 1.73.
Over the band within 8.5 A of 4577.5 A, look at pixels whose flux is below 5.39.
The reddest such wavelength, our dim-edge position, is 4584.78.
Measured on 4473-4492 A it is 4486.61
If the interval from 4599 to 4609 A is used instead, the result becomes 4599.58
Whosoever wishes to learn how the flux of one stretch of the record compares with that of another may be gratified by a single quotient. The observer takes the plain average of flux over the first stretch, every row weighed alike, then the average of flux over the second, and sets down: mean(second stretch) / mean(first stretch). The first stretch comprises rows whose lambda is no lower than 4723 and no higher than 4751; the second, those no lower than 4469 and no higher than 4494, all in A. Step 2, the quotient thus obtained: 1.041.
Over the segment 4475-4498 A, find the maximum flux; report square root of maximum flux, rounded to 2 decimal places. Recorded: 2.46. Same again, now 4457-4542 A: 2.47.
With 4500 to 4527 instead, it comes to 2.44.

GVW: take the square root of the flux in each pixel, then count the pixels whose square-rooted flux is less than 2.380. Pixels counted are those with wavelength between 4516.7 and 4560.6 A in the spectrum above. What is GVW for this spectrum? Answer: 16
